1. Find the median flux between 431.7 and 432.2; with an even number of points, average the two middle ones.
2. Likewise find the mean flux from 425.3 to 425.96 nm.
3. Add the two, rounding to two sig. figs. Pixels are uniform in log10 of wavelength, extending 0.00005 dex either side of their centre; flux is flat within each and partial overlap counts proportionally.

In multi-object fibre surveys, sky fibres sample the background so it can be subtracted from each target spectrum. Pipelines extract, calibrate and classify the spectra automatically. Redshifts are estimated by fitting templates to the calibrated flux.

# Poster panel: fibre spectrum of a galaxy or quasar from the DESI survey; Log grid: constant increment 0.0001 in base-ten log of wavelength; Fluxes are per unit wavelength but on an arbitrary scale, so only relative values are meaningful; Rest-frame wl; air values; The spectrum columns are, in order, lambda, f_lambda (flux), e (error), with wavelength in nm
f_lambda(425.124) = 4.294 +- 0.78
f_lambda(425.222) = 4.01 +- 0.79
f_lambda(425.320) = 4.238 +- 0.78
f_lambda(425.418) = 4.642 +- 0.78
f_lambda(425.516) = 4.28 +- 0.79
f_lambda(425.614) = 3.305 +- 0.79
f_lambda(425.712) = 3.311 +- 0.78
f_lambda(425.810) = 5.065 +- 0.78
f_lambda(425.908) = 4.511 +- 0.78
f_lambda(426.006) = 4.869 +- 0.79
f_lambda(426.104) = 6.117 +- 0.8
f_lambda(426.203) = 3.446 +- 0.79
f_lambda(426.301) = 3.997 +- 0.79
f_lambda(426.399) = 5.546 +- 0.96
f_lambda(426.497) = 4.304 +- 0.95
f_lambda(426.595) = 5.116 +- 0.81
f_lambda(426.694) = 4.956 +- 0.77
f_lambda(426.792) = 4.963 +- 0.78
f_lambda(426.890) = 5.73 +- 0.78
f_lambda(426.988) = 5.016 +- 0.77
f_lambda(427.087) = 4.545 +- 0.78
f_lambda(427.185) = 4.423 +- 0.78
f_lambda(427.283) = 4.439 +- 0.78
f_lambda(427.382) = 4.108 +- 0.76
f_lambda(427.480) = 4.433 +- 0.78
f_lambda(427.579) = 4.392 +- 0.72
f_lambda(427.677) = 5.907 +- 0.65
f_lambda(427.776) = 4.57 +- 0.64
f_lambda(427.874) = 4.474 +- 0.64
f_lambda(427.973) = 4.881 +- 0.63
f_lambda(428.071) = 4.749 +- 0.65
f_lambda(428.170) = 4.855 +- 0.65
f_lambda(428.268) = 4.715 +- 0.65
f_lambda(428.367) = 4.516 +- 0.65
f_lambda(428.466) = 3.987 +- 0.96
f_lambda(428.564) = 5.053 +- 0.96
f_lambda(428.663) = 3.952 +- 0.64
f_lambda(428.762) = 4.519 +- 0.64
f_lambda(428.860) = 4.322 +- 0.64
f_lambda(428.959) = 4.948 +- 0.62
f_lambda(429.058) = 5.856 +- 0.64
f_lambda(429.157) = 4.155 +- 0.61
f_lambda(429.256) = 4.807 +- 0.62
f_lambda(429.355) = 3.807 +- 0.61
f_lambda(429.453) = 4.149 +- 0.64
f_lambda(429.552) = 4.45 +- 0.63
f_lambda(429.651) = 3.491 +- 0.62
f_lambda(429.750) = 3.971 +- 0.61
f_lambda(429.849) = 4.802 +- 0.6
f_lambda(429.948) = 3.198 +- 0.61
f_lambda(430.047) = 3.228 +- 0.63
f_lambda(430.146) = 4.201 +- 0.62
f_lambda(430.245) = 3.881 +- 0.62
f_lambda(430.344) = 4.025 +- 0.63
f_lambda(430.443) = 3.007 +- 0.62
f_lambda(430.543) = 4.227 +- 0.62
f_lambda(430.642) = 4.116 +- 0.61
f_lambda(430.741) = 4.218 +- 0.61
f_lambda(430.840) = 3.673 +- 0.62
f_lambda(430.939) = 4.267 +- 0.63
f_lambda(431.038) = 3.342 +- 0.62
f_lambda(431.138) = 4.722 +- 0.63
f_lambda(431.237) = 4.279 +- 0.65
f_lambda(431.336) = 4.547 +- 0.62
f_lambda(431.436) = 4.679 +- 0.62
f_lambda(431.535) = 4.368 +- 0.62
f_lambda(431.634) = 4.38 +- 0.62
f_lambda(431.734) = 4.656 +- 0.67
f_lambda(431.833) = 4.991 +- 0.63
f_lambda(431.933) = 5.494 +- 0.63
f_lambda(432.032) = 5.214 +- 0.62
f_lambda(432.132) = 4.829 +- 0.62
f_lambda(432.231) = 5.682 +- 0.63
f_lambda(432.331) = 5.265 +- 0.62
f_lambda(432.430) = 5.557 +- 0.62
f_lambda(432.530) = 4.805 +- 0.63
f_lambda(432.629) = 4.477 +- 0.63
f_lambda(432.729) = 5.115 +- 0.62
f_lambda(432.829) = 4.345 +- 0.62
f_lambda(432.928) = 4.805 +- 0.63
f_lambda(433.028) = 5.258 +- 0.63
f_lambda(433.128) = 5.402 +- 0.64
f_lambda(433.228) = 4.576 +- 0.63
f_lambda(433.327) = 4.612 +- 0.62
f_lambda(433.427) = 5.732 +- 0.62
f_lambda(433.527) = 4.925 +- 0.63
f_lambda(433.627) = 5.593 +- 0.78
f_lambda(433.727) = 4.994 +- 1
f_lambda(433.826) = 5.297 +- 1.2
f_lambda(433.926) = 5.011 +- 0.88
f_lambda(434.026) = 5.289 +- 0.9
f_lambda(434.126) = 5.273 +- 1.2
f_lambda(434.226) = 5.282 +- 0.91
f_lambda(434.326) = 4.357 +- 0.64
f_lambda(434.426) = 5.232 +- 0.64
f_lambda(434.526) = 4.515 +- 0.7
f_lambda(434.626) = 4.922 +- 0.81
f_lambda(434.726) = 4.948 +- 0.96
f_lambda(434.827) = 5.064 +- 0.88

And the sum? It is 9.2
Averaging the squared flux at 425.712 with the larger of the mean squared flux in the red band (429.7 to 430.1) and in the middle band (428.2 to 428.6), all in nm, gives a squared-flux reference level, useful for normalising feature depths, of 16.0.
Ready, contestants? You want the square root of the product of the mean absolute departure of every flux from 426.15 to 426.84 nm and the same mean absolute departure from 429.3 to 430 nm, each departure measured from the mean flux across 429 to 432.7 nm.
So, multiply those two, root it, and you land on 0.59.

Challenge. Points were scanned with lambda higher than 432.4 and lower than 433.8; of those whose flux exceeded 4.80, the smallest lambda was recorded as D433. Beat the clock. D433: 432.430 nm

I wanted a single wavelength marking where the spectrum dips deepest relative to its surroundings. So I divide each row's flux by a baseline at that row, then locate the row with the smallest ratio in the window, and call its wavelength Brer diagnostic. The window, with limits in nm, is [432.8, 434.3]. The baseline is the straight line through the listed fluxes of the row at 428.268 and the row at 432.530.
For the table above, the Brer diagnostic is 432.829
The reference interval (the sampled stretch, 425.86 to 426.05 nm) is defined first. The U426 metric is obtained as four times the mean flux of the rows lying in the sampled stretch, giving 18.8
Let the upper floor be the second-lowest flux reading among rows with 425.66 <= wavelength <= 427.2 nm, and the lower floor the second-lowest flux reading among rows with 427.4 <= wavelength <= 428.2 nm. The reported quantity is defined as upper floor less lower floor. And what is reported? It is -1.0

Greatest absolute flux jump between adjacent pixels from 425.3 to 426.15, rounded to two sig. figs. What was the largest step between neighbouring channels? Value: 1.8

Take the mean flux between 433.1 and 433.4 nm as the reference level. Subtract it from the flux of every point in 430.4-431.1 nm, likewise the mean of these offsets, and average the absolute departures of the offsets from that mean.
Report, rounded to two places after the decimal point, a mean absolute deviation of 0.42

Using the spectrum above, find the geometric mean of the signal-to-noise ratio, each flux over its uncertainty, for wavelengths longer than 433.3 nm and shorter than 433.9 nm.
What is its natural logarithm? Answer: 1.89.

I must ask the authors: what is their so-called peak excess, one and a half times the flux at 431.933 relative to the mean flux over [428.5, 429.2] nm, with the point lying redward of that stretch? 1.8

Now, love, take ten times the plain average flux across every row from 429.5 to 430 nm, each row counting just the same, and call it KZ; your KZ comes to 40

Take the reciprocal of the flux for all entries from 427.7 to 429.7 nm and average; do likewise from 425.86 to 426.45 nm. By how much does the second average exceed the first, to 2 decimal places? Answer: -0.01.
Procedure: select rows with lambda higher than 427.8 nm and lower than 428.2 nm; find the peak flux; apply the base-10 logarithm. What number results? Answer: 0.689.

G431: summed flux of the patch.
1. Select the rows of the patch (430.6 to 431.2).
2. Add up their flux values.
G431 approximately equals 24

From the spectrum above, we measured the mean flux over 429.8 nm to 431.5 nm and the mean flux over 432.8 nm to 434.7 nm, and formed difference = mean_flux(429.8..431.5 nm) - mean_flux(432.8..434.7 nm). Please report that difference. -1.0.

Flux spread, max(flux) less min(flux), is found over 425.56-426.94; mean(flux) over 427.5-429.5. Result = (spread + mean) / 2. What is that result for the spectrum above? 3.72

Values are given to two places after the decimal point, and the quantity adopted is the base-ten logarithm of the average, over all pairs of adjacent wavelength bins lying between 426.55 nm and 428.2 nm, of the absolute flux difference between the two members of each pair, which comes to -0.39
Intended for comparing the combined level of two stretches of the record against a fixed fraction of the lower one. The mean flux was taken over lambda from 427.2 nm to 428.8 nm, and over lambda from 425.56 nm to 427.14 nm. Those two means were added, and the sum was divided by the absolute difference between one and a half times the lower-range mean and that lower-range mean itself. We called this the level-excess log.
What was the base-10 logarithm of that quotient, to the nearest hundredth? 0.60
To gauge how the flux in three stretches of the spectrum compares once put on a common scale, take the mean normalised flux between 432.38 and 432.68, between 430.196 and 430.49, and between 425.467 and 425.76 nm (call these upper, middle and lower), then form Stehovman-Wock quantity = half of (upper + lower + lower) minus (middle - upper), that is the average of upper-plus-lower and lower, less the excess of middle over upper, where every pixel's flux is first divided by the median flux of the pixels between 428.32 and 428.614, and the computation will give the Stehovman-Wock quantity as 1.6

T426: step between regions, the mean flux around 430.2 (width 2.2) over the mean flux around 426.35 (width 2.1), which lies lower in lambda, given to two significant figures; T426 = 0.87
